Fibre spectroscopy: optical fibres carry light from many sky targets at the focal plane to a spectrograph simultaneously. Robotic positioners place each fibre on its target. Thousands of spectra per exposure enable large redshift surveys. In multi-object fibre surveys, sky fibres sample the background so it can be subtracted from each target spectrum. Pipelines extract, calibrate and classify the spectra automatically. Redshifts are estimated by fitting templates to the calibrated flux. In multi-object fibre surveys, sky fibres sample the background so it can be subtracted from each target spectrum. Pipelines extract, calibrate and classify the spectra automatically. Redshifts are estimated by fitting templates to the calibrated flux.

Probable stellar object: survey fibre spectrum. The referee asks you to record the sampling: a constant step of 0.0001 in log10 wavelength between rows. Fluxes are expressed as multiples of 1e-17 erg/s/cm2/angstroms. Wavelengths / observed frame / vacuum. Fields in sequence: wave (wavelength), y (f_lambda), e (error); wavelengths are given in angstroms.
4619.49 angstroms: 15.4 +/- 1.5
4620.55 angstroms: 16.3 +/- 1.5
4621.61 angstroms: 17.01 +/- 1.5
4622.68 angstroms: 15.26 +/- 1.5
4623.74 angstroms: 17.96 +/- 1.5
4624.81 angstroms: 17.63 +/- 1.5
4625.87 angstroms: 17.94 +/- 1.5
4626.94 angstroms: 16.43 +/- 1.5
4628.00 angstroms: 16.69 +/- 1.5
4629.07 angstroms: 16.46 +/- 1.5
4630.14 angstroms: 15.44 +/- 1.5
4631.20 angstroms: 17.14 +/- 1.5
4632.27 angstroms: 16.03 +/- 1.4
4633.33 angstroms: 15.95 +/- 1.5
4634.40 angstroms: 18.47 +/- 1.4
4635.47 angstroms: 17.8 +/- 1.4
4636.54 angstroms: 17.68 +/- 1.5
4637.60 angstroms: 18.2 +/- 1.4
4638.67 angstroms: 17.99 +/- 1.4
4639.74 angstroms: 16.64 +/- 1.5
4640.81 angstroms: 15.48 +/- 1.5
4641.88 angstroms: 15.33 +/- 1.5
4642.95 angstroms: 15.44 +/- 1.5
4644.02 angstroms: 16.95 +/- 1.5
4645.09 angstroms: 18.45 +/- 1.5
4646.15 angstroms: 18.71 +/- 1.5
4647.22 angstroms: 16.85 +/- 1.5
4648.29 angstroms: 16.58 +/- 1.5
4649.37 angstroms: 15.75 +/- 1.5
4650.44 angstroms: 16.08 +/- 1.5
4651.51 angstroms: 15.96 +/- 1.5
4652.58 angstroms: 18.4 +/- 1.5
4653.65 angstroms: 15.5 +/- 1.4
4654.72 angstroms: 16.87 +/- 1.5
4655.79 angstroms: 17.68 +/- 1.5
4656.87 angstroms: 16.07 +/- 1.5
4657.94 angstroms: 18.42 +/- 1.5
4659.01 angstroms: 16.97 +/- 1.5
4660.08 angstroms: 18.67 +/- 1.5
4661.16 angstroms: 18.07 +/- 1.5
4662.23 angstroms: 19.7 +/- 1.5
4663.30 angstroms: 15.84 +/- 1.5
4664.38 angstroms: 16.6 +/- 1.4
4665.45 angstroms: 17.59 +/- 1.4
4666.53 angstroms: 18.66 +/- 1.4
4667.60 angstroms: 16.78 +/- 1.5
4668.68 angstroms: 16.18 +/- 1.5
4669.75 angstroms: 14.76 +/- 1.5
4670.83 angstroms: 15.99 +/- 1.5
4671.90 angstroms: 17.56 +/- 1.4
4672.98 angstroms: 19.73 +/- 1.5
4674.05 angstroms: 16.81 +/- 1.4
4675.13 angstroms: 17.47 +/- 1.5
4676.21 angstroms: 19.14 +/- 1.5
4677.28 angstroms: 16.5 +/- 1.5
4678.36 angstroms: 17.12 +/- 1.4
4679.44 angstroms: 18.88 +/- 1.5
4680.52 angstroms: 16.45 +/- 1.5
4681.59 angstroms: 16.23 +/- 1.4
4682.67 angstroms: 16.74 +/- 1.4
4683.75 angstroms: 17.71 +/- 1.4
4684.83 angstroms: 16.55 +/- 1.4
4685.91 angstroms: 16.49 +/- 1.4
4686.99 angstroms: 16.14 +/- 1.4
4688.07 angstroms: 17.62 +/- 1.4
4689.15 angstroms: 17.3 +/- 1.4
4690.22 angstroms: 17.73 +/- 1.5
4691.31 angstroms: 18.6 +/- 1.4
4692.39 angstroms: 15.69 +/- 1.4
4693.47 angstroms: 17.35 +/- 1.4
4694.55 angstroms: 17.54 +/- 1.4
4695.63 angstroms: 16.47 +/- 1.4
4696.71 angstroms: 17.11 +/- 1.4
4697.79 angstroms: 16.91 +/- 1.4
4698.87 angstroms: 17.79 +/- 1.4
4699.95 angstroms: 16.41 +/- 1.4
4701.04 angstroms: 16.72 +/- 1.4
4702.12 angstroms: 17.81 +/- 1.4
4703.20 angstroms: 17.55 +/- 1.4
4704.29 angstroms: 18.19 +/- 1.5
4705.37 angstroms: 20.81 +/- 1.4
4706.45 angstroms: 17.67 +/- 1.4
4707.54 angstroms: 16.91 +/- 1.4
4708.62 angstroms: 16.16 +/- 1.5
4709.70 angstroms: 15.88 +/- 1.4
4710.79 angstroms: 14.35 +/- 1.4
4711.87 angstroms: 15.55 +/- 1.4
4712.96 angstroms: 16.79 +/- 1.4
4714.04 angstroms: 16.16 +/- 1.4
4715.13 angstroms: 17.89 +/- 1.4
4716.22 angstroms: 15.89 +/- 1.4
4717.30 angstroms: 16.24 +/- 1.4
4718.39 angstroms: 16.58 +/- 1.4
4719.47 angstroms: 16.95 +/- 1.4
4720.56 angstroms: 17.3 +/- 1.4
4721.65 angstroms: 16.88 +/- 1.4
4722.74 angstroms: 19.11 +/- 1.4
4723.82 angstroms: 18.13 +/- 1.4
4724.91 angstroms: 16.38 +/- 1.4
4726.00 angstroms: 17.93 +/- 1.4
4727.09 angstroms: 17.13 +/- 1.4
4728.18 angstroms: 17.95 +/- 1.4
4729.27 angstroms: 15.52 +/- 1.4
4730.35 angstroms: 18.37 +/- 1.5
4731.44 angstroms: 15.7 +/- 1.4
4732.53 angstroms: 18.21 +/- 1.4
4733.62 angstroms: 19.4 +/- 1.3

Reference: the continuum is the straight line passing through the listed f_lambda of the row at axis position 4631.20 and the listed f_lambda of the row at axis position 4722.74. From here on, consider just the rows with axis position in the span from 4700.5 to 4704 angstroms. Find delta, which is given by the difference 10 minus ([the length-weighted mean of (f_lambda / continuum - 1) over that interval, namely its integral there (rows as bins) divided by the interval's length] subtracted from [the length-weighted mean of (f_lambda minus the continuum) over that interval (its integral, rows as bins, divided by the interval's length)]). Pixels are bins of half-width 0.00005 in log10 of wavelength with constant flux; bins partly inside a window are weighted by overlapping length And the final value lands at 11.2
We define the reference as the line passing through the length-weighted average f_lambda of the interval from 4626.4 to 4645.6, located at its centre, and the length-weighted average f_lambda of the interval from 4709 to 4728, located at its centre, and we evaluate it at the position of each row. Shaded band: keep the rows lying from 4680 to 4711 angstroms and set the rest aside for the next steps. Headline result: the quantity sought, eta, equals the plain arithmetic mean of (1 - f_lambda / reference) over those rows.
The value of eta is -0.016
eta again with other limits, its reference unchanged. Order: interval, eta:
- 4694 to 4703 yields -0.018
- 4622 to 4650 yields -0.006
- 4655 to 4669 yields -0.041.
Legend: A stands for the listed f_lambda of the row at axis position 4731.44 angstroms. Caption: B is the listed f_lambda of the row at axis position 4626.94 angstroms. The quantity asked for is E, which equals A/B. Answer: 0.96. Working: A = 15.7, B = 16.43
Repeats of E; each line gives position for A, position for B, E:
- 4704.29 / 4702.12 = 1.02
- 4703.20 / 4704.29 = 0.96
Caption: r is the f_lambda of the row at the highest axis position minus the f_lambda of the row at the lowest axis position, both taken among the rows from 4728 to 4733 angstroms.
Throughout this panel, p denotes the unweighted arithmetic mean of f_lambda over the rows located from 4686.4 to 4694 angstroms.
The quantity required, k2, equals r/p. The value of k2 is 0.02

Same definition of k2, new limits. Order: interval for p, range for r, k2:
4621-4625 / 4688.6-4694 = 0.00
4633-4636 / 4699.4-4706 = 0.25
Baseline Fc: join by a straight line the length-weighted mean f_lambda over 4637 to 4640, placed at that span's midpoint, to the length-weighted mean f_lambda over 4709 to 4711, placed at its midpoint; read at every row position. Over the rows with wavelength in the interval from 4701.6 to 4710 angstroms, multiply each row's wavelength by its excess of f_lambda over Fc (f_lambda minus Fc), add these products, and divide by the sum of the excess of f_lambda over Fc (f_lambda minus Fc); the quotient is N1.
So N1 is 4705.1 angstroms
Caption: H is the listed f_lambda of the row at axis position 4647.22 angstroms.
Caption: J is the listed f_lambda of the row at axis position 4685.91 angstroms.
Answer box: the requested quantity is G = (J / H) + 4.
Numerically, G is 4.98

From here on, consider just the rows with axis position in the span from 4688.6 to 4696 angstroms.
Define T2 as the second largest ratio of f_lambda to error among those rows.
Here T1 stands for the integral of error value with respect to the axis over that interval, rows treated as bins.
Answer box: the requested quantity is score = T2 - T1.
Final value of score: 2.1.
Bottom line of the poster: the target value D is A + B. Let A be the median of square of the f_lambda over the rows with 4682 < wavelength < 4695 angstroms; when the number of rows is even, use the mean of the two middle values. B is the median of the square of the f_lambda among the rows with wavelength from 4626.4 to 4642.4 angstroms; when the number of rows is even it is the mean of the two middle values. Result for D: 577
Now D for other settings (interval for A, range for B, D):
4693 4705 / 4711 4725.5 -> 583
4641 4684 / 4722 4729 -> 606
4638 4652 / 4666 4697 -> 568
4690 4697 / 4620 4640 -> 590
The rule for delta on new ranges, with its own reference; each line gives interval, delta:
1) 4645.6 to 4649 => 10.2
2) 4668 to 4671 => 12.2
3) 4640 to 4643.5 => 11.7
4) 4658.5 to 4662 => 9.7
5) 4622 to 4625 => 10.1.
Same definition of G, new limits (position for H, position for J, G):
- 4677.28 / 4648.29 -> 5.00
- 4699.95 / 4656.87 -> 4.98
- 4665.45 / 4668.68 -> 4.92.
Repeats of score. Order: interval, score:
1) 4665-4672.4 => 1.8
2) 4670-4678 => 1.0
